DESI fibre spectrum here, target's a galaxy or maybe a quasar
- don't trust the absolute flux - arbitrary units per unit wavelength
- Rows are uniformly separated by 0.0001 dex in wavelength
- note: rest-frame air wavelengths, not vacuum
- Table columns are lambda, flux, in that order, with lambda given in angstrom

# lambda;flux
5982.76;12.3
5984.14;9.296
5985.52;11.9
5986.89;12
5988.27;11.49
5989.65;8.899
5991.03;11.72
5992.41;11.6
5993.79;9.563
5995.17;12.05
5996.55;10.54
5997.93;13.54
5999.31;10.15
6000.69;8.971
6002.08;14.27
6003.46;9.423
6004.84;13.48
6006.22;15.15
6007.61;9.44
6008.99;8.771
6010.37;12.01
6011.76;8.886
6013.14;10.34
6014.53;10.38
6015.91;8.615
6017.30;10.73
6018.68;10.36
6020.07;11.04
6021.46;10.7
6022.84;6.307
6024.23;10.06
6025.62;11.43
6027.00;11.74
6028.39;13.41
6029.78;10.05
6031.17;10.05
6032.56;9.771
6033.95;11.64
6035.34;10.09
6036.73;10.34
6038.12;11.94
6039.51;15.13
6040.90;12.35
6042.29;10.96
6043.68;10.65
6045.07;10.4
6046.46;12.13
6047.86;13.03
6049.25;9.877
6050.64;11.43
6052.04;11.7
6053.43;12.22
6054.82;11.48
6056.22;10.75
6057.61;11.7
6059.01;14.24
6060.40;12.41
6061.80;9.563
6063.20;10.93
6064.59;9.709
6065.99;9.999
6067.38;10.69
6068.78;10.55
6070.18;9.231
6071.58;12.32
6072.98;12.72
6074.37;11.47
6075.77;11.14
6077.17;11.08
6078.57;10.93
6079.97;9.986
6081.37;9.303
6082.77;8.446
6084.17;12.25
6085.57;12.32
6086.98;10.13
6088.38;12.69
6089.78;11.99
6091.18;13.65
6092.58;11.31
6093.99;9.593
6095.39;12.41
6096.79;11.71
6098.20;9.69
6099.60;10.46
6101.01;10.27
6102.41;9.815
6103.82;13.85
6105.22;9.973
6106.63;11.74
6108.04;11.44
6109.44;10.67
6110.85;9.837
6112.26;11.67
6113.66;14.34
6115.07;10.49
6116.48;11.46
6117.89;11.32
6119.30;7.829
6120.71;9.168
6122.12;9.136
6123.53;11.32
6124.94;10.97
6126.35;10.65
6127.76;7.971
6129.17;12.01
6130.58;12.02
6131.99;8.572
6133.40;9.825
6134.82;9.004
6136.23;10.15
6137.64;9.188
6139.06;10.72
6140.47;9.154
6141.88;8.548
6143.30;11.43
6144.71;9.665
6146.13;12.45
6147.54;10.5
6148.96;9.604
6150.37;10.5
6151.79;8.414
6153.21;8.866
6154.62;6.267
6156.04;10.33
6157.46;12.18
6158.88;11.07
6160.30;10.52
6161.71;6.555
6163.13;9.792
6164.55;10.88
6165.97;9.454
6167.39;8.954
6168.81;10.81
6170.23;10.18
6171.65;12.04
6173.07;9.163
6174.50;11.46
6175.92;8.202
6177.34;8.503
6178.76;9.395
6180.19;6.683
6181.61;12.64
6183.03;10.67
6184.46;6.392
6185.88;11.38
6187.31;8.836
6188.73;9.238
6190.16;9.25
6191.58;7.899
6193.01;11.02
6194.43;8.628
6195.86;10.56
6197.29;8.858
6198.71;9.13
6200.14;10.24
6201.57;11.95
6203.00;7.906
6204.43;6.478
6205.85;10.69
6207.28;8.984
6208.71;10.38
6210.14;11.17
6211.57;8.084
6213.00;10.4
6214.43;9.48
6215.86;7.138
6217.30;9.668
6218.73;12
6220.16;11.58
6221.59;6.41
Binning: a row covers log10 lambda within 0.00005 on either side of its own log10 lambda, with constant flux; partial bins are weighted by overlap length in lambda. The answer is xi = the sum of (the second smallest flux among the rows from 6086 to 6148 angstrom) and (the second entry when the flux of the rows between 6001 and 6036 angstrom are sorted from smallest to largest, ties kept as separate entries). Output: 16.6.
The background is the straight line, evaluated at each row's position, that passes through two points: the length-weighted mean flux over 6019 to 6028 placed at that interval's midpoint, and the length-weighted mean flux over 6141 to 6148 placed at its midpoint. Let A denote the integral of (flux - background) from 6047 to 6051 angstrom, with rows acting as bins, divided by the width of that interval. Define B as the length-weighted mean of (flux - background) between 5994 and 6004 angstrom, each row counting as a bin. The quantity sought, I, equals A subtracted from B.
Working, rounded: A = 1.1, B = 0.9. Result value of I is -0.2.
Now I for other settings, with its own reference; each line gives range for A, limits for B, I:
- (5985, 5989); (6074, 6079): -0.7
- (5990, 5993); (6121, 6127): -1.1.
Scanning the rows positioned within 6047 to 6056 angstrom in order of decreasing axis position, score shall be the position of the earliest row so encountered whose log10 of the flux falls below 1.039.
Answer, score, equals 6049.25 angstrom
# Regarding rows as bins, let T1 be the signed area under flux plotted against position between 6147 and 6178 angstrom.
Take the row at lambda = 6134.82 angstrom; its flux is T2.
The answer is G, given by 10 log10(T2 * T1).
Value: 34.3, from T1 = 302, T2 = 9.004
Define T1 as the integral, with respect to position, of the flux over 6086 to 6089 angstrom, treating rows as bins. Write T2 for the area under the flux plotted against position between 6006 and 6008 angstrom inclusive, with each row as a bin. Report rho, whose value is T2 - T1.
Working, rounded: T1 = 34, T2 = 24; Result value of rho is -10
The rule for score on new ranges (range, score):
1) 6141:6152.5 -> 6151.79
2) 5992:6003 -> 6000.69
